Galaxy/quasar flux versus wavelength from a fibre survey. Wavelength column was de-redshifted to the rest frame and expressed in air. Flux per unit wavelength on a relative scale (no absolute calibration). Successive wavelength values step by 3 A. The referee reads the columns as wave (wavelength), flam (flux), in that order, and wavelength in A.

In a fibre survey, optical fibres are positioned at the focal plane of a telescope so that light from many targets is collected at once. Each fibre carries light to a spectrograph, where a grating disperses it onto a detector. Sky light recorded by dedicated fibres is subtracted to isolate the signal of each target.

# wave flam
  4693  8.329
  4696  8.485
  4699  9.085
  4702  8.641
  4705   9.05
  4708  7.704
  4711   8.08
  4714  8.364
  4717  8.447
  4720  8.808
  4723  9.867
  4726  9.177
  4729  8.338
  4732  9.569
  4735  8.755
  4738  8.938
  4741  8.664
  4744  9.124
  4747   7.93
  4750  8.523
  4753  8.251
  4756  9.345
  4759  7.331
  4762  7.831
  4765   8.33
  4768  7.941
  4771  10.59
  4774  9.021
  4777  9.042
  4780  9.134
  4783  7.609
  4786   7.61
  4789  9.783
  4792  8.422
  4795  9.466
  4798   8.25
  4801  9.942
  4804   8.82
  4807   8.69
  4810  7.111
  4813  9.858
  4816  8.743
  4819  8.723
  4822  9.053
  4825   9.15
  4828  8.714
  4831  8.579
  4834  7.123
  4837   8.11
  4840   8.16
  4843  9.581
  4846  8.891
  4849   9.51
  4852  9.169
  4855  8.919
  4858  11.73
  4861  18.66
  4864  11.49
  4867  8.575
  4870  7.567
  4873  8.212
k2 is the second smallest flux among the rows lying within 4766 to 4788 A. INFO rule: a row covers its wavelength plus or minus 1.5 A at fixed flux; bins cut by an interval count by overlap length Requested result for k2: 7.61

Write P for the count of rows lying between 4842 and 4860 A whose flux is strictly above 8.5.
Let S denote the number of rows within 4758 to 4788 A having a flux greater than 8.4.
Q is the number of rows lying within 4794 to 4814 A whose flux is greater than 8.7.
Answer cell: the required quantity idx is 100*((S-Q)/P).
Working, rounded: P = 6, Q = 4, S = 4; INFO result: 0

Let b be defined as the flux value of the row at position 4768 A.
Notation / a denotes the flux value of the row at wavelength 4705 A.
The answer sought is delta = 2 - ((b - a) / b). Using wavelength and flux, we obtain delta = 2.14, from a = 9.05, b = 7.941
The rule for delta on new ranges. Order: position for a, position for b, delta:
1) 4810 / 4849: 1.75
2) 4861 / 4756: 3.00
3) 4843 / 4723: 1.97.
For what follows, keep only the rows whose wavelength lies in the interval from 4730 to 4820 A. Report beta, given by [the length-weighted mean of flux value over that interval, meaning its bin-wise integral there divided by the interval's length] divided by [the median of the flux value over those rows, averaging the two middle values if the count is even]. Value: 1.00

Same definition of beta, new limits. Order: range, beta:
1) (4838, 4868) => 1.12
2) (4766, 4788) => 0.97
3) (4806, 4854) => 1.00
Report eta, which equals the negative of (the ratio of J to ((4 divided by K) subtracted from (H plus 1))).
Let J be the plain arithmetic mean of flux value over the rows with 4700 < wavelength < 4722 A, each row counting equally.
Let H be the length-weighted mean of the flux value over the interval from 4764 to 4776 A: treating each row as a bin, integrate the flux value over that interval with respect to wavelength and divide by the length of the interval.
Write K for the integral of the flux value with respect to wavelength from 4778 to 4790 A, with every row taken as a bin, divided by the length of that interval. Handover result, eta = -0.89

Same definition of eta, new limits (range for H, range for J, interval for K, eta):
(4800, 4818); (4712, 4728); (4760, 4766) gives -0.96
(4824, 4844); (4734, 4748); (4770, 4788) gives -0.97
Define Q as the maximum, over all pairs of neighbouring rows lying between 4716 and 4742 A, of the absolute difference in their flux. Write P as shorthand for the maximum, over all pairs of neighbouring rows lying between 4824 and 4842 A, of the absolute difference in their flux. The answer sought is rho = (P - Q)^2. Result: 0.1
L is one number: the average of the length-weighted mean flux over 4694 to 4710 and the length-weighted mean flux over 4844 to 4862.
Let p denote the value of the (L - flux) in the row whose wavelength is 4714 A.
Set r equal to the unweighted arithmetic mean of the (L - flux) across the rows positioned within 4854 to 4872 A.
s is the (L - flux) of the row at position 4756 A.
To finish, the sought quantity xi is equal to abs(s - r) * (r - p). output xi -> -5.1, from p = 1.4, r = -1.43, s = 0.39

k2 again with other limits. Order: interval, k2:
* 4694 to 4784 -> 7.609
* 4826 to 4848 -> 8.11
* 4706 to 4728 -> 8.08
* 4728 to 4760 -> 7.93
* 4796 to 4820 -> 8.25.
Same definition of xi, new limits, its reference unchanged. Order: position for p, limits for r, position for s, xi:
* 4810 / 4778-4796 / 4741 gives 0.0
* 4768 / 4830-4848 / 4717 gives 0.0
